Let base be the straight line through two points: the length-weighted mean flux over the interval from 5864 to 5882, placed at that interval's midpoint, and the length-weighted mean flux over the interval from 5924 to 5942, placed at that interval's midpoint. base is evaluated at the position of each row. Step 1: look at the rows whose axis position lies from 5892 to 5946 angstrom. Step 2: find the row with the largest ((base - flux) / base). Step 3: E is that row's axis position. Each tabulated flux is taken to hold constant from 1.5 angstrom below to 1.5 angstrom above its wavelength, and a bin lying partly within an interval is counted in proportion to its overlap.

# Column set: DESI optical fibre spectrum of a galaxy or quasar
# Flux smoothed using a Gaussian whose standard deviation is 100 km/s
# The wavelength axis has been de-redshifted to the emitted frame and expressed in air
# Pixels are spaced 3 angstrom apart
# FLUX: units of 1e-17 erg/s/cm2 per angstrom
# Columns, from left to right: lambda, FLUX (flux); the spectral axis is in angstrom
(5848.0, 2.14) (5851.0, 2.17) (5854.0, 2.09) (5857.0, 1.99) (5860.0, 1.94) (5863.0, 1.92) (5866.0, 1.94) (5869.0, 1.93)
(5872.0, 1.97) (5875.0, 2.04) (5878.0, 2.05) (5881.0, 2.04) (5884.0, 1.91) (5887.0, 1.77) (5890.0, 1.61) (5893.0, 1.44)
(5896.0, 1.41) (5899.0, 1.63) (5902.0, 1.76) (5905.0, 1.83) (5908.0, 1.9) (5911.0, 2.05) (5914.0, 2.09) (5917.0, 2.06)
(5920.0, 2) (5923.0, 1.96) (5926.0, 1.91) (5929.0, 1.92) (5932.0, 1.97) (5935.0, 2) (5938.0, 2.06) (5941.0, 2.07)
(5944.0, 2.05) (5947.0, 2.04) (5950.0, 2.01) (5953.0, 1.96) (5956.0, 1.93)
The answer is 5896.0 angstrom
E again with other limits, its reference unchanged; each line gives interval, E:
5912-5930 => 5926.0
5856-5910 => 5896.0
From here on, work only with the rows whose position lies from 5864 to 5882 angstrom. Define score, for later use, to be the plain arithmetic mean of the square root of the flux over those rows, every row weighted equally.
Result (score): 1.41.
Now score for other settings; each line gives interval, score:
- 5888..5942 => 1.37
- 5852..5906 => 1.36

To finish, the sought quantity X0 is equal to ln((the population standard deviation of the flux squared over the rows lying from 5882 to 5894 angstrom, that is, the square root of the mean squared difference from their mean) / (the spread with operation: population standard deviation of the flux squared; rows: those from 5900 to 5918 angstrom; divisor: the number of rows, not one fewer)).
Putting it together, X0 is 0.2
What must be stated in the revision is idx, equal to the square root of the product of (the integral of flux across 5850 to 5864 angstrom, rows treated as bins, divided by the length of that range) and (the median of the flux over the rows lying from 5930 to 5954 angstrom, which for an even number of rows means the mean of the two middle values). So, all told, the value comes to 2.02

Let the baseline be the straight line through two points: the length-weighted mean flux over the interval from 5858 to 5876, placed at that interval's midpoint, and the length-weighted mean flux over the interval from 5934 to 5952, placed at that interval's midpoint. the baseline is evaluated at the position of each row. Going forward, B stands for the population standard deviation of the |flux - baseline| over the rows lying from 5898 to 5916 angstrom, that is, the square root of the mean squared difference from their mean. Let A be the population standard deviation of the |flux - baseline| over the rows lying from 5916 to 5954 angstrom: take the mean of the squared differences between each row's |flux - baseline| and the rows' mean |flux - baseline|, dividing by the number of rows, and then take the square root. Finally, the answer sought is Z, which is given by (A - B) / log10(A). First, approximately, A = 0.03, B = 0.106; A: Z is 0.05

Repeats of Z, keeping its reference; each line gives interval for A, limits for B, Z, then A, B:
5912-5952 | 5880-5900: 0.11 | 0.03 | 0.193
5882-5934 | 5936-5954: -0.19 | 0.17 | 0.027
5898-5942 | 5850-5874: -0.01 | 0.09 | 0.076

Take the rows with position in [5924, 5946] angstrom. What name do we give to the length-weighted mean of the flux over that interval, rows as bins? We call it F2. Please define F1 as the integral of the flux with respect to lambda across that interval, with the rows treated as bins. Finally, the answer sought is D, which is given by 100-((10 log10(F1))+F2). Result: 82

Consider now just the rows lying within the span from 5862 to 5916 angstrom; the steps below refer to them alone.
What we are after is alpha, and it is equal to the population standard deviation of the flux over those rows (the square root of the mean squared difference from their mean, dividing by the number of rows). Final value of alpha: 0.20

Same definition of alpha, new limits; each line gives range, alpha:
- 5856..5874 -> 0.02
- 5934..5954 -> 0.04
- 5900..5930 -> 0.10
